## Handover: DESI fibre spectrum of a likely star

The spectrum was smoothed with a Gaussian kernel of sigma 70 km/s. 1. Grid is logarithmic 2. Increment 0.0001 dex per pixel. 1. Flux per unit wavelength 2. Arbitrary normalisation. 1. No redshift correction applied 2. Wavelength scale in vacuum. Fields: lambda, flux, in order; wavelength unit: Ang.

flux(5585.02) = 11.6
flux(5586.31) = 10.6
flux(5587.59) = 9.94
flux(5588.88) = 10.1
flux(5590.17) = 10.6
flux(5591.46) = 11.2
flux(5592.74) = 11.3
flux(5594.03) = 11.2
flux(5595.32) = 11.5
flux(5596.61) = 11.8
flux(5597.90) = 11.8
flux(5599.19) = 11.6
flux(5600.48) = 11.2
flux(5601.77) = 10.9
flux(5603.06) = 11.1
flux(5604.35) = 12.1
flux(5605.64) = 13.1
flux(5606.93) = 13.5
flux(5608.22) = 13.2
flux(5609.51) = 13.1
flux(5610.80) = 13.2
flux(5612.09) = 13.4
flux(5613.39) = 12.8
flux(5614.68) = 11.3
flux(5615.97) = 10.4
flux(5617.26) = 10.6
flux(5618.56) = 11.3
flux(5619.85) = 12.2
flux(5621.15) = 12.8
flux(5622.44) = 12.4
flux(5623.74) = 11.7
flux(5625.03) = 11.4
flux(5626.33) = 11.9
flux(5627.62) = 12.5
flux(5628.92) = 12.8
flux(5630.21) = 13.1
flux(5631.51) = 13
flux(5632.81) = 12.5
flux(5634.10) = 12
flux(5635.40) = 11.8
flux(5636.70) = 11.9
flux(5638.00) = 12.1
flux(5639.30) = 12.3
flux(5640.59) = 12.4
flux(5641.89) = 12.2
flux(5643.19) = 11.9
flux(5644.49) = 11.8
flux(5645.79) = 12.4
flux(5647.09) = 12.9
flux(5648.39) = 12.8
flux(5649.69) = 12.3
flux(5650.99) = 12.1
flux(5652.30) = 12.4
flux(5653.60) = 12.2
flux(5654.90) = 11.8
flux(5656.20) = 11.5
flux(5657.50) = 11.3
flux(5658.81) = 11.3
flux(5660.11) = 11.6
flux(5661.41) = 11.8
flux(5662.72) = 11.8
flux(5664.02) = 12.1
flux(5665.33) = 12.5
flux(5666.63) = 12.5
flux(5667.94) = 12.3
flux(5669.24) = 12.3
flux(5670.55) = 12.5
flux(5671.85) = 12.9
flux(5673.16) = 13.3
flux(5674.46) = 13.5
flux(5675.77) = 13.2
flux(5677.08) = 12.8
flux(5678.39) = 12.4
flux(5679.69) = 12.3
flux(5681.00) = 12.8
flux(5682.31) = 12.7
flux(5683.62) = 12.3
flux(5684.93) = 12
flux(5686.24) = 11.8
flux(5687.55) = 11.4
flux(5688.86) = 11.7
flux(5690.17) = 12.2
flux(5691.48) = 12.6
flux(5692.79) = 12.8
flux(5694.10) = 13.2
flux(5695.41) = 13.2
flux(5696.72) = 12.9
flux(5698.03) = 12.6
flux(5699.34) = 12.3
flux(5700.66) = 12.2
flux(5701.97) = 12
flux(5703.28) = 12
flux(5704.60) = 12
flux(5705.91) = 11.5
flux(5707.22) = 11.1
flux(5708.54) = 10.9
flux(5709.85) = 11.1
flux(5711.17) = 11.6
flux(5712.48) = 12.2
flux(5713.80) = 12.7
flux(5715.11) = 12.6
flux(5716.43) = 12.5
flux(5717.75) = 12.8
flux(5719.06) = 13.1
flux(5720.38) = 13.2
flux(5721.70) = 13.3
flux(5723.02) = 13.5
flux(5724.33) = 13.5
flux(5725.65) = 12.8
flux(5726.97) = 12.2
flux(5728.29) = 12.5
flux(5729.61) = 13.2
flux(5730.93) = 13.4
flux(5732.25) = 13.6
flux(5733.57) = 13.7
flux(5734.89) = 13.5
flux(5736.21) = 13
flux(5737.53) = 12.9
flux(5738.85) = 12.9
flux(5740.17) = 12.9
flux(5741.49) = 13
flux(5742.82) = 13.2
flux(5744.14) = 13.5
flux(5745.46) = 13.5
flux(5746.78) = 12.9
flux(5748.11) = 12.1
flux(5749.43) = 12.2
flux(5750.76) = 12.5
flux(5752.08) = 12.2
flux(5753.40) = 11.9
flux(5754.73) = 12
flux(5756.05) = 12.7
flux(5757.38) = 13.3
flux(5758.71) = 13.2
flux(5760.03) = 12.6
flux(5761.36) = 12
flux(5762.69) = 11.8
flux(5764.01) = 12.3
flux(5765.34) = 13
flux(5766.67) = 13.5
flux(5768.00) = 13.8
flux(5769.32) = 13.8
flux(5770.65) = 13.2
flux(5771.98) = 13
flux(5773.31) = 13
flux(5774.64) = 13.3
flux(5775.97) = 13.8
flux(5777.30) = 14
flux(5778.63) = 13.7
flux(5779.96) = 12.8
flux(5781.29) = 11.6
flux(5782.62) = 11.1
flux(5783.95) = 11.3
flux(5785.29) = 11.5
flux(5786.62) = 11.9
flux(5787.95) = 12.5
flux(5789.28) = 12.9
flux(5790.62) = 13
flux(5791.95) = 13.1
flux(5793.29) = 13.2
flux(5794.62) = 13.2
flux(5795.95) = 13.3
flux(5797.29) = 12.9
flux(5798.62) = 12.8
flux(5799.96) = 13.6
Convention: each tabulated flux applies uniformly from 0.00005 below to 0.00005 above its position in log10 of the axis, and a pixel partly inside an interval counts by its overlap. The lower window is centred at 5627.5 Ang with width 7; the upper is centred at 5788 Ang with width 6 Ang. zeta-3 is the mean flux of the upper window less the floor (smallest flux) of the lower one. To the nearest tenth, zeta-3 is 1.0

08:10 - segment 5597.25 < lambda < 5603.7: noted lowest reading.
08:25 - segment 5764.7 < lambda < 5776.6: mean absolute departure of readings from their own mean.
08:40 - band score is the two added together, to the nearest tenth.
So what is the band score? 11.2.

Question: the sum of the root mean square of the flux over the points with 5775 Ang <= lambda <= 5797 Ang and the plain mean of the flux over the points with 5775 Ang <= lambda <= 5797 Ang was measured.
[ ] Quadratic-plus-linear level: 25.4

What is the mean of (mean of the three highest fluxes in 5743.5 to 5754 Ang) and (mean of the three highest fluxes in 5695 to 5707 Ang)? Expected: 13.1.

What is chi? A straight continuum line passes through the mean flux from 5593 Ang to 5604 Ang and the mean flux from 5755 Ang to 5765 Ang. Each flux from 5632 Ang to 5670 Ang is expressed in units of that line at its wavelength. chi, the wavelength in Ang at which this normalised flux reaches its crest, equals 5647.09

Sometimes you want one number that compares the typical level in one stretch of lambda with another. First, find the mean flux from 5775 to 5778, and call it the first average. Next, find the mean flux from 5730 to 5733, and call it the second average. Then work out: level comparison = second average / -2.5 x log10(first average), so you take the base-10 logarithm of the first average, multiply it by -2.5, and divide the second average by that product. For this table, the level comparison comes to -4.72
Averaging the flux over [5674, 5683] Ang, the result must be 12.8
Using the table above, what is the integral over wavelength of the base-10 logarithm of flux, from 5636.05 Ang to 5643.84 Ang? 8.4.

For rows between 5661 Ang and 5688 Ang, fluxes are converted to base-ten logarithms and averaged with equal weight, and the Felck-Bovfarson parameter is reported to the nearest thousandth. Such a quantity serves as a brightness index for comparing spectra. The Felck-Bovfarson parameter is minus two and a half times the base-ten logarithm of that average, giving -0.098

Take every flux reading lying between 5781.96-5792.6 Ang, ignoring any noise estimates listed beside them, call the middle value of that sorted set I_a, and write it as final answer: 12.2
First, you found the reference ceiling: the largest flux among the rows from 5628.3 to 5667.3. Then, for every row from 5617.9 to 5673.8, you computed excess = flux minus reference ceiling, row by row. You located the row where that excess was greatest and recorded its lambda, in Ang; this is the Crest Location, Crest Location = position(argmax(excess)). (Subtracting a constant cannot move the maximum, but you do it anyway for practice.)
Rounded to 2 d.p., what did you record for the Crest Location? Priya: 5673.16 Ang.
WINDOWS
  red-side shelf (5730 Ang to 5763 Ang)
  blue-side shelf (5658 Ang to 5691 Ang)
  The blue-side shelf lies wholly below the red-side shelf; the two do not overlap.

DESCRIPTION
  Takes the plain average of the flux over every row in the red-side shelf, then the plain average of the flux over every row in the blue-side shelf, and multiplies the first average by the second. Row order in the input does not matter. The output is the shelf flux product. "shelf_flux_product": 158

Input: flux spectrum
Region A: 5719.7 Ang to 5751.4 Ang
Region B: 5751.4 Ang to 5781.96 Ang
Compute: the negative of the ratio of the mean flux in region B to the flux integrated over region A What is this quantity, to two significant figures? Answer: -0.031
